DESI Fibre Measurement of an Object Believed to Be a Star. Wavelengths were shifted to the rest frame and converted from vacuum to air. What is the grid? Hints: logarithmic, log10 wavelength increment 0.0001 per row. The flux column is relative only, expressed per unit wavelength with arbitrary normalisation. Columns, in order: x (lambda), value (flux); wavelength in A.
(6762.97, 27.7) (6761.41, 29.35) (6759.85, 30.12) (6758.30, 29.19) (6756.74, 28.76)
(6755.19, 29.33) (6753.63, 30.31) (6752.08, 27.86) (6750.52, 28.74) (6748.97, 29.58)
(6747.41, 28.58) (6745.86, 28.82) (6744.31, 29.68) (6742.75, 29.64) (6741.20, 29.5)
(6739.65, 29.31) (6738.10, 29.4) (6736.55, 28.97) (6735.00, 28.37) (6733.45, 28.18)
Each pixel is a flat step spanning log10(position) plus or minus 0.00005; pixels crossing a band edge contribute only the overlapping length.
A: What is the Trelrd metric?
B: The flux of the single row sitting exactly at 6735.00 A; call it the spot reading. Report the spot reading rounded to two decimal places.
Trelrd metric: 28.37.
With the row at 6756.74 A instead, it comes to 28.76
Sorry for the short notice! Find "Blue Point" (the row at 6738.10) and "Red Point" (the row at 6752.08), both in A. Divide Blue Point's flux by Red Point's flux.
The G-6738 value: 1.06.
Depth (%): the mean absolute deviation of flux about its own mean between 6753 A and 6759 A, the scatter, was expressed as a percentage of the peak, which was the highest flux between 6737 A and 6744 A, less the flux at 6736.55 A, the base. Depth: 68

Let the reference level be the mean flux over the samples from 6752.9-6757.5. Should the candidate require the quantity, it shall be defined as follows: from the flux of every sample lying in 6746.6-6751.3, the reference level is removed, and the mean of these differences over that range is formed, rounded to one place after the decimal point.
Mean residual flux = -0.5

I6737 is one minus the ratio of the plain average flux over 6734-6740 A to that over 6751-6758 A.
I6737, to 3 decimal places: 0.002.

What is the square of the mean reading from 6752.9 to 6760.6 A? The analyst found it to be 873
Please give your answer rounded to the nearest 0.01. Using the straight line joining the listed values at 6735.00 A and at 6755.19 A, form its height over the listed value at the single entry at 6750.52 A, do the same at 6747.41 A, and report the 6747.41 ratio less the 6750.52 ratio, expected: 0.00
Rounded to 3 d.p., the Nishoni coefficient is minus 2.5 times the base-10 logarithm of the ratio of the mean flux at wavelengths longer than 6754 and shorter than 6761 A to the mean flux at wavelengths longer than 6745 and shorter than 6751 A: -0.016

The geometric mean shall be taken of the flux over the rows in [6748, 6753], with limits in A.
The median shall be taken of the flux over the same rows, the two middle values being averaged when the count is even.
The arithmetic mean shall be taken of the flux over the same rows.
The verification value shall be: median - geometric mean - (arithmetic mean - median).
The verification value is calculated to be 0.0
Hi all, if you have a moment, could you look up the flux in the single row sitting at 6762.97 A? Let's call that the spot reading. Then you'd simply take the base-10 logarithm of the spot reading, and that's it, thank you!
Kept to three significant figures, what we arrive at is 1.44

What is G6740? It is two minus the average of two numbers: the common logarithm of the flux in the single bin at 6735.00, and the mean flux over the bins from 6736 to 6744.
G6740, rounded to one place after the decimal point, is -13.4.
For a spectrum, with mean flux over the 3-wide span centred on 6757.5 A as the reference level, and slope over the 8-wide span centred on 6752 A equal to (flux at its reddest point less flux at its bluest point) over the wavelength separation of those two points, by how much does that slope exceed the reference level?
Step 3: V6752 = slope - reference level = -29.0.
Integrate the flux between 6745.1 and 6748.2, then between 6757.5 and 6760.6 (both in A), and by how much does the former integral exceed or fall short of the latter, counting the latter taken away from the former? -3.1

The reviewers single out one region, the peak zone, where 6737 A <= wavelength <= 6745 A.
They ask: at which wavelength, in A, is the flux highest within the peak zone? 6744.31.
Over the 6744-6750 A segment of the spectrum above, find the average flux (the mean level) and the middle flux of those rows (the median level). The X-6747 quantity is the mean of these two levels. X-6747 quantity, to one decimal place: 29.2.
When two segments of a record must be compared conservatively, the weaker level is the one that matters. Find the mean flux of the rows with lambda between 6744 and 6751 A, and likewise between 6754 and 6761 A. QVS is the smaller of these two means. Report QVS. 29.1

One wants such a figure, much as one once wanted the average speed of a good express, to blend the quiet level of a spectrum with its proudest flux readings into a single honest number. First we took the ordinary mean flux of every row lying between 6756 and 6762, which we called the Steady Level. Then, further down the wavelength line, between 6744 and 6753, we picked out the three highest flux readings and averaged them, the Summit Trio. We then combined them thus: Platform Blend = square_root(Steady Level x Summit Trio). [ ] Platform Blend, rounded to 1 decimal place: 29.4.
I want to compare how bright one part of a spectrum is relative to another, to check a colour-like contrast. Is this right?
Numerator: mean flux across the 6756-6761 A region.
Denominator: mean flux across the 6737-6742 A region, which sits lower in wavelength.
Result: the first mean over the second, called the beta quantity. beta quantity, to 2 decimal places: 1.00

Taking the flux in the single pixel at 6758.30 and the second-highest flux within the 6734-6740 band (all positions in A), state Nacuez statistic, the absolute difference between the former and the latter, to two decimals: 0.12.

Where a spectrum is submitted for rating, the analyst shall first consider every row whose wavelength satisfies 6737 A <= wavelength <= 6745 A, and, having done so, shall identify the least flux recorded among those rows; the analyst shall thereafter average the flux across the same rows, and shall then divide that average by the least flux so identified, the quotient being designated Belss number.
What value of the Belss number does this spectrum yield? 1.01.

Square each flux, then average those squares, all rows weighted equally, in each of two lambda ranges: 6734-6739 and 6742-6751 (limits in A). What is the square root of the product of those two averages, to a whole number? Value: 844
